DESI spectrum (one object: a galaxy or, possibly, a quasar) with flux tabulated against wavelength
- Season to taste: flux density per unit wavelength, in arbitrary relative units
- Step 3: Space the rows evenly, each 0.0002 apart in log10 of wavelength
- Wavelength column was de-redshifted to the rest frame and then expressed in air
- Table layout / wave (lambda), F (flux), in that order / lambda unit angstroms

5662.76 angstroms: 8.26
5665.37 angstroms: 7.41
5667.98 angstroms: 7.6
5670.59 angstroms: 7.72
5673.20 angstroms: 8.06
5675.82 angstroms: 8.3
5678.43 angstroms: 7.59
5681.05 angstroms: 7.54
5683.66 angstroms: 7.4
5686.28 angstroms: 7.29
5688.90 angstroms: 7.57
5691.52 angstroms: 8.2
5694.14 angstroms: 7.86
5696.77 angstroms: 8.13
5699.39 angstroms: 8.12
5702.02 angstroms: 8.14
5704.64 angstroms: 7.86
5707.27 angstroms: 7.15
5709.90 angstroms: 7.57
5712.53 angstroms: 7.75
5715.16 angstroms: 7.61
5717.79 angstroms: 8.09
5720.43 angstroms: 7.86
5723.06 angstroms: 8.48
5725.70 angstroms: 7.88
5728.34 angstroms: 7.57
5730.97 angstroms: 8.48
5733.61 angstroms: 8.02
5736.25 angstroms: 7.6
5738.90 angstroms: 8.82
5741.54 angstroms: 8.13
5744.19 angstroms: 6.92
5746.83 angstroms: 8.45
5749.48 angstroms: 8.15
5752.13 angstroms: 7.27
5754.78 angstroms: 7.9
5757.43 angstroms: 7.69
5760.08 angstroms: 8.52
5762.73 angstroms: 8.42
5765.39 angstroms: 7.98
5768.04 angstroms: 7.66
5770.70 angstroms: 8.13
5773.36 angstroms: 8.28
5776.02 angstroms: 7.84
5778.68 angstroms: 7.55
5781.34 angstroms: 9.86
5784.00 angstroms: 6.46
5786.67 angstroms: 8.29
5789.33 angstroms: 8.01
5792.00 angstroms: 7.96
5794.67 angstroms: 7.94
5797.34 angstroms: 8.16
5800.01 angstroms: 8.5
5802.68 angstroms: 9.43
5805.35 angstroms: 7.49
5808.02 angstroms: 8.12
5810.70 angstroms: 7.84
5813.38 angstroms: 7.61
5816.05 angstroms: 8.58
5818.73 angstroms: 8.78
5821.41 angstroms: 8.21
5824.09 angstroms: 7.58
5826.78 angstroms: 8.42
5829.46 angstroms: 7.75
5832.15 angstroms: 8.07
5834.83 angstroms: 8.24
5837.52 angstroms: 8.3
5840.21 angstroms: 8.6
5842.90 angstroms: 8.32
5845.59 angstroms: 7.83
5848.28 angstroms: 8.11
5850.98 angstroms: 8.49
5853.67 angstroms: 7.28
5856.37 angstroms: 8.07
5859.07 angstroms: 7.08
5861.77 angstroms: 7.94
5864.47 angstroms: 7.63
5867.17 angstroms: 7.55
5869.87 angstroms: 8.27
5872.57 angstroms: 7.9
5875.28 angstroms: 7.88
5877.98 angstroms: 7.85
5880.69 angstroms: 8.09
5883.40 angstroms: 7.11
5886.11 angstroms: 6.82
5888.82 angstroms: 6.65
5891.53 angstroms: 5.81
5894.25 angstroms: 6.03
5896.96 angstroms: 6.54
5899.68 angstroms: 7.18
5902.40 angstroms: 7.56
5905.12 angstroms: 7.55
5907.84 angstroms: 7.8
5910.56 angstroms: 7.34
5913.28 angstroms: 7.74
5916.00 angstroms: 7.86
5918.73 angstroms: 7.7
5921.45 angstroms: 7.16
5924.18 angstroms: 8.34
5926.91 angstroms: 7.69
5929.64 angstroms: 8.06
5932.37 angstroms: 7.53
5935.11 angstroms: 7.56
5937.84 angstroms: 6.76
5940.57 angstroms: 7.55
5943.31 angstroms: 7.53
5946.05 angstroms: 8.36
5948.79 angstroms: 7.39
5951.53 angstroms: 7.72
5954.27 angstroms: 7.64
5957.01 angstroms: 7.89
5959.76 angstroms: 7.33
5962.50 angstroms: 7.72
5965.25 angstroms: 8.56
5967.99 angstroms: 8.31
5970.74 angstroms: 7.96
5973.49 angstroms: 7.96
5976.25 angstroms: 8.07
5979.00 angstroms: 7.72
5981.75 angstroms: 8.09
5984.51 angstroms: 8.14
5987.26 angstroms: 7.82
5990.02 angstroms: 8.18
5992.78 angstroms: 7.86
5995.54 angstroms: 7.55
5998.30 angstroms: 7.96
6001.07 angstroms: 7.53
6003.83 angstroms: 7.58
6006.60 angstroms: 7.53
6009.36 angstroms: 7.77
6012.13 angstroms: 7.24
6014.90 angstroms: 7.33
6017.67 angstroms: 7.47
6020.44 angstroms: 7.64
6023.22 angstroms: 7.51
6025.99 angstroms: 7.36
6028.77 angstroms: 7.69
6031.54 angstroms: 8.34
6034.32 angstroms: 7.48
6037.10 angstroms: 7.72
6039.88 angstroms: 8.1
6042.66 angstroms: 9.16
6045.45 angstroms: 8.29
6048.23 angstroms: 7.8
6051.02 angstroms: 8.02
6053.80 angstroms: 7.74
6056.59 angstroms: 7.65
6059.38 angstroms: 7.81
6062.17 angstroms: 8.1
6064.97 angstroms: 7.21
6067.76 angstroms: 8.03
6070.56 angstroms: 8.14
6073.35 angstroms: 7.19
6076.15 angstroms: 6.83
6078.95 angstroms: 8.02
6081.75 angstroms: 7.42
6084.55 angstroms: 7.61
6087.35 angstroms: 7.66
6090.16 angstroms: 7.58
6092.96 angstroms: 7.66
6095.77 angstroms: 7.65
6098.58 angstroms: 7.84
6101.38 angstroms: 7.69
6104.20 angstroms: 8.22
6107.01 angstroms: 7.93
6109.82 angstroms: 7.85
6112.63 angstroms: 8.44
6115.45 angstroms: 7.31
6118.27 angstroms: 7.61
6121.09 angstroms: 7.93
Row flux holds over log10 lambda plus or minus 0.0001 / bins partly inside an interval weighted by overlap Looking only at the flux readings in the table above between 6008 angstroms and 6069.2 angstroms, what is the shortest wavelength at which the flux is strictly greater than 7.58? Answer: 6009.36 angstroms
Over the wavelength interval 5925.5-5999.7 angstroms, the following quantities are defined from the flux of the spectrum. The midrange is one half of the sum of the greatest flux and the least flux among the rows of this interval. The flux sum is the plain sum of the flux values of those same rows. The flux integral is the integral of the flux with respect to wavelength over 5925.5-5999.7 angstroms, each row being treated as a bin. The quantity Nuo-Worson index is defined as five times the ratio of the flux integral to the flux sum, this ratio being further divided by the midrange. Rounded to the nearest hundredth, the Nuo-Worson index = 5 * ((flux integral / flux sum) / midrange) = 1.79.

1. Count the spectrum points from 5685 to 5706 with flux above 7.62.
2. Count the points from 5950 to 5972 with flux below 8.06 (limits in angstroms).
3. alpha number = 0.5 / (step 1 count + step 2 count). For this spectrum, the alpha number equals 0.042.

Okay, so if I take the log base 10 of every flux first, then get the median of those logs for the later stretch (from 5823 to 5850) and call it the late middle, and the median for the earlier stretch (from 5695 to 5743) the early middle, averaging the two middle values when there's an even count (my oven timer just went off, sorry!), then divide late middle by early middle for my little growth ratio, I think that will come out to 1.01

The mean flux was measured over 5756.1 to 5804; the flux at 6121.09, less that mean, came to -0.22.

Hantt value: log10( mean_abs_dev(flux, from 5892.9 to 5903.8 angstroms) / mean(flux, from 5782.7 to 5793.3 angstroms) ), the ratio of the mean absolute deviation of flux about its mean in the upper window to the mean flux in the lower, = -1.15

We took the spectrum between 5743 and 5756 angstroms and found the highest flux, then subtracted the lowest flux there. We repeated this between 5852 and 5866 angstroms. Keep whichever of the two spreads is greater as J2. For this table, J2 1.53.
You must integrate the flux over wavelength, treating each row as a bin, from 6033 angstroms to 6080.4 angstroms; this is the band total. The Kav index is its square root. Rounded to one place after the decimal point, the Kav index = 19.3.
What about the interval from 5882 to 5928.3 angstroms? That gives 18.3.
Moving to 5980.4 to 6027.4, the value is 19.0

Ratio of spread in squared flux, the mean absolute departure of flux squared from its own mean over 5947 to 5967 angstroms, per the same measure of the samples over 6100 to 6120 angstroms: 1.0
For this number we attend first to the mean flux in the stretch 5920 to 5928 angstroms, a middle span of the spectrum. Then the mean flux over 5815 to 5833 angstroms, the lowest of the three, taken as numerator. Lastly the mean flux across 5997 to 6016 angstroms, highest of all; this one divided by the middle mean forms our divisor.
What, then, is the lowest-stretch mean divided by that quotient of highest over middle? 8.4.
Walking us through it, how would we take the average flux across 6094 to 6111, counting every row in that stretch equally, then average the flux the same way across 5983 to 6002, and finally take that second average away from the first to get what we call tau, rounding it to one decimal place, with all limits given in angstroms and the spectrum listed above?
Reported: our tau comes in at 0.0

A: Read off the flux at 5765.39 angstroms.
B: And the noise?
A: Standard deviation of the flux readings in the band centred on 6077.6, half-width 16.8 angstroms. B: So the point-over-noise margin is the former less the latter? 7.6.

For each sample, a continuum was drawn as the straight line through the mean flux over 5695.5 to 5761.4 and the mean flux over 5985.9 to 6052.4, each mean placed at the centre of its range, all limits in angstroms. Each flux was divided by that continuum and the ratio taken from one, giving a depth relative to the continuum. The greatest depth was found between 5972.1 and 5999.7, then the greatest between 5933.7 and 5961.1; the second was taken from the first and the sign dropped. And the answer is 0.10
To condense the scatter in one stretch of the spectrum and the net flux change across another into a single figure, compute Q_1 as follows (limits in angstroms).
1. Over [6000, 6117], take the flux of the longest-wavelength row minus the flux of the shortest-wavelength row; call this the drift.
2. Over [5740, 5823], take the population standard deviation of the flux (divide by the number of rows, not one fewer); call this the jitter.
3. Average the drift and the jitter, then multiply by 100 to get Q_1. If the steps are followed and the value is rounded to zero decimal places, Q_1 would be 21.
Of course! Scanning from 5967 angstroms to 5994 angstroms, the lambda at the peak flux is 5967.99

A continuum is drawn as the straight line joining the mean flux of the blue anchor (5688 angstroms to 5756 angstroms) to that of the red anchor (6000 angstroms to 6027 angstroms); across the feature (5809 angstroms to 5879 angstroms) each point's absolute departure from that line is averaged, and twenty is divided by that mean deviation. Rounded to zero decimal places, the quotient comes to 50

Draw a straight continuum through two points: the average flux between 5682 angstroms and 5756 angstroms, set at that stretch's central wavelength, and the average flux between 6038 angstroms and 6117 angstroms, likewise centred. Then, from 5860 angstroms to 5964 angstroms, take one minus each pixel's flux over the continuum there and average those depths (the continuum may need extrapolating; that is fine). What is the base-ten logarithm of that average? -1.4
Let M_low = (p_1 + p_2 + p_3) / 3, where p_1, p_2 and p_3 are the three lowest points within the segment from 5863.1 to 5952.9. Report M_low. 6.1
